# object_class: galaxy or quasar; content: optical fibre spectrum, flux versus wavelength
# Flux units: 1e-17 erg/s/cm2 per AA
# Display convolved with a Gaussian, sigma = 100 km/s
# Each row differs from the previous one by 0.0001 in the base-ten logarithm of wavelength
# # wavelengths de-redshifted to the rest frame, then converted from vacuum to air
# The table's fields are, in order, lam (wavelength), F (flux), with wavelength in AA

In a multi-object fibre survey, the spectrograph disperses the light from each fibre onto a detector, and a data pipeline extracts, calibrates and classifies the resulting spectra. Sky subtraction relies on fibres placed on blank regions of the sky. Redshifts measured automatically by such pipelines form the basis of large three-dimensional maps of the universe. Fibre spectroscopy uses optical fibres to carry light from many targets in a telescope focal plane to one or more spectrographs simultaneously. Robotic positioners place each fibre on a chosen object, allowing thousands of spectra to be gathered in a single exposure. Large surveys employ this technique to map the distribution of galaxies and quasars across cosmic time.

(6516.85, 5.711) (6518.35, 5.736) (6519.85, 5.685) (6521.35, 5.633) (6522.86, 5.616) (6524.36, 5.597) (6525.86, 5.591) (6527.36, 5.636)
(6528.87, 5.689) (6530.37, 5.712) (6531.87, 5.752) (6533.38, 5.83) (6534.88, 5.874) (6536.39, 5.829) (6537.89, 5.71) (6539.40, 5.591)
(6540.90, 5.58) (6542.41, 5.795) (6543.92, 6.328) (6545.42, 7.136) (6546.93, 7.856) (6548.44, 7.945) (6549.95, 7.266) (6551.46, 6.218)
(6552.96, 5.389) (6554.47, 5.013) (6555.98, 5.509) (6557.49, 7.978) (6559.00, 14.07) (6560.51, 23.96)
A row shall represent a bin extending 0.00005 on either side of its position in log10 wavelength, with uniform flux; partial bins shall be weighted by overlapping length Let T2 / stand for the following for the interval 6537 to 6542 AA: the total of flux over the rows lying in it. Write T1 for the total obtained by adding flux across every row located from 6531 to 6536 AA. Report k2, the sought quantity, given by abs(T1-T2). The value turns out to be 1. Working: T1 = 17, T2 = 16.9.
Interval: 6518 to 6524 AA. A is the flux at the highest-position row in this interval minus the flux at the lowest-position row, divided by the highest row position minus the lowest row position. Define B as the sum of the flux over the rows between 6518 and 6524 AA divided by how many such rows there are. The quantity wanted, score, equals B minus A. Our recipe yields 5.69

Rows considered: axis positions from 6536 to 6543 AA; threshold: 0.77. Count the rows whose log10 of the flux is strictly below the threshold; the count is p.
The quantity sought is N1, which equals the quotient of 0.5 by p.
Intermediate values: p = 5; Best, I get 0.100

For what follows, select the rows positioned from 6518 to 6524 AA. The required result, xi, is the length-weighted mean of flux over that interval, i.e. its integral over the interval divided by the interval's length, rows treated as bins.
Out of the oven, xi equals 5.65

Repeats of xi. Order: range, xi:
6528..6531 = 5.69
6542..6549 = 7.04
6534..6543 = 5.73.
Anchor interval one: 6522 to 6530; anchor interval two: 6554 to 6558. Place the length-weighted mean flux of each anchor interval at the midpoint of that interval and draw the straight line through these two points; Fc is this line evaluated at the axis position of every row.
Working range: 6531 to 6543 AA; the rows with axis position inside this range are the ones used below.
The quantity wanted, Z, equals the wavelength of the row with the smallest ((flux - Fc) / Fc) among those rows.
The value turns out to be 6540.90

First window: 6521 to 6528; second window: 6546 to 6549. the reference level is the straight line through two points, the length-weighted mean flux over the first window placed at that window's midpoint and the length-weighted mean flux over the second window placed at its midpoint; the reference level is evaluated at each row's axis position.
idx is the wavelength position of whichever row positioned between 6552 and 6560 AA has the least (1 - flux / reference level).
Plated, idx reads 6559.00 AA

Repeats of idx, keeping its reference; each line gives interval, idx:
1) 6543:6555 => 6546.93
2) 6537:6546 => 6545.42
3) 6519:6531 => 6519.85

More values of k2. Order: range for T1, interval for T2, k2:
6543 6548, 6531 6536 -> 4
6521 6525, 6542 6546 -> 2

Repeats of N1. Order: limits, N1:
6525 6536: 0.071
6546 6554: 0.500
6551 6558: 0.167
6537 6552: 0.125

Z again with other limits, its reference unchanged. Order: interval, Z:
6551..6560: 6554.47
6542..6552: 6542.41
